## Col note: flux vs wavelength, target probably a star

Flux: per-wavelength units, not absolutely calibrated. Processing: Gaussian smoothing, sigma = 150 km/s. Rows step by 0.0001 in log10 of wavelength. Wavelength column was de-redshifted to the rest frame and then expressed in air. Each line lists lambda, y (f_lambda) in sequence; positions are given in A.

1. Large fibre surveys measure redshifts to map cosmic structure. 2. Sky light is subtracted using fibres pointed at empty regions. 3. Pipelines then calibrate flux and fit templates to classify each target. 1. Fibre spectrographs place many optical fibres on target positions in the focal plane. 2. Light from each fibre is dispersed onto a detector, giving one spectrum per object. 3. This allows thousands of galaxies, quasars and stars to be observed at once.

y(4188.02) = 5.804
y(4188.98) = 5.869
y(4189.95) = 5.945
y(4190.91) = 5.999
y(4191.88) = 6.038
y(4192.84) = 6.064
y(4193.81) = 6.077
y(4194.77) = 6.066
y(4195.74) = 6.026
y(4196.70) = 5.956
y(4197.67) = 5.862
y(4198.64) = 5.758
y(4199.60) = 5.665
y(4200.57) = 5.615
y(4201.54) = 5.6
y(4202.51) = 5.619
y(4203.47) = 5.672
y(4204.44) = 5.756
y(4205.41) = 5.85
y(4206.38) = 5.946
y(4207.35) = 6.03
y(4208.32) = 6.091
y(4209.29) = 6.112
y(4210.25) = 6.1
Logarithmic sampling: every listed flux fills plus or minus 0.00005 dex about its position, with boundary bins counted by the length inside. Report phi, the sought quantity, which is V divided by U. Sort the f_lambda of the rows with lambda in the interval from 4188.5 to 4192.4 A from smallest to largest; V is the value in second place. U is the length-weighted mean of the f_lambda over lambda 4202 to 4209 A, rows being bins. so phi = 1.02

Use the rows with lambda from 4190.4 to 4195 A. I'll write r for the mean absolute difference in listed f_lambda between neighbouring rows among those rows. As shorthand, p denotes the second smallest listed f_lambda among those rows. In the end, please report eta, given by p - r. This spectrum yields 6.02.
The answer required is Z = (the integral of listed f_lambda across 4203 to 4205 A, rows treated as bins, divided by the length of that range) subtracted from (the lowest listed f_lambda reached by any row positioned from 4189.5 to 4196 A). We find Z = 0.2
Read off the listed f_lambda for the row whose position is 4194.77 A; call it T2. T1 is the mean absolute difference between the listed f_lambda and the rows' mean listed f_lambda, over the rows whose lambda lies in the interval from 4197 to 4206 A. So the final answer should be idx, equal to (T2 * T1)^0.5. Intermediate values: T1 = 0.09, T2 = 6.066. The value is 0.72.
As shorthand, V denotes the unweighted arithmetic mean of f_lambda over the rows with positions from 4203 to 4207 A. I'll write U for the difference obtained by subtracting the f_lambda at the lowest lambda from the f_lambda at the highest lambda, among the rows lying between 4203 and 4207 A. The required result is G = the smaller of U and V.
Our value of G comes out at 0.3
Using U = 0.3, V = 5.81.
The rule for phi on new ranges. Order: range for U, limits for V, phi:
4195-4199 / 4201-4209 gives 0.95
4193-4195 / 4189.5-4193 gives 0.99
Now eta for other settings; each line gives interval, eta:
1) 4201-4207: 5.55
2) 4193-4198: 5.90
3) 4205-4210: 5.88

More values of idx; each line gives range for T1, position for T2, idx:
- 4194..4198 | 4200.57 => 0.62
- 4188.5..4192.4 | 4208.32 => 0.58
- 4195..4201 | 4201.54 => 0.87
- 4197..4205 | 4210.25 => 0.67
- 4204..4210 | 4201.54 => 0.80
